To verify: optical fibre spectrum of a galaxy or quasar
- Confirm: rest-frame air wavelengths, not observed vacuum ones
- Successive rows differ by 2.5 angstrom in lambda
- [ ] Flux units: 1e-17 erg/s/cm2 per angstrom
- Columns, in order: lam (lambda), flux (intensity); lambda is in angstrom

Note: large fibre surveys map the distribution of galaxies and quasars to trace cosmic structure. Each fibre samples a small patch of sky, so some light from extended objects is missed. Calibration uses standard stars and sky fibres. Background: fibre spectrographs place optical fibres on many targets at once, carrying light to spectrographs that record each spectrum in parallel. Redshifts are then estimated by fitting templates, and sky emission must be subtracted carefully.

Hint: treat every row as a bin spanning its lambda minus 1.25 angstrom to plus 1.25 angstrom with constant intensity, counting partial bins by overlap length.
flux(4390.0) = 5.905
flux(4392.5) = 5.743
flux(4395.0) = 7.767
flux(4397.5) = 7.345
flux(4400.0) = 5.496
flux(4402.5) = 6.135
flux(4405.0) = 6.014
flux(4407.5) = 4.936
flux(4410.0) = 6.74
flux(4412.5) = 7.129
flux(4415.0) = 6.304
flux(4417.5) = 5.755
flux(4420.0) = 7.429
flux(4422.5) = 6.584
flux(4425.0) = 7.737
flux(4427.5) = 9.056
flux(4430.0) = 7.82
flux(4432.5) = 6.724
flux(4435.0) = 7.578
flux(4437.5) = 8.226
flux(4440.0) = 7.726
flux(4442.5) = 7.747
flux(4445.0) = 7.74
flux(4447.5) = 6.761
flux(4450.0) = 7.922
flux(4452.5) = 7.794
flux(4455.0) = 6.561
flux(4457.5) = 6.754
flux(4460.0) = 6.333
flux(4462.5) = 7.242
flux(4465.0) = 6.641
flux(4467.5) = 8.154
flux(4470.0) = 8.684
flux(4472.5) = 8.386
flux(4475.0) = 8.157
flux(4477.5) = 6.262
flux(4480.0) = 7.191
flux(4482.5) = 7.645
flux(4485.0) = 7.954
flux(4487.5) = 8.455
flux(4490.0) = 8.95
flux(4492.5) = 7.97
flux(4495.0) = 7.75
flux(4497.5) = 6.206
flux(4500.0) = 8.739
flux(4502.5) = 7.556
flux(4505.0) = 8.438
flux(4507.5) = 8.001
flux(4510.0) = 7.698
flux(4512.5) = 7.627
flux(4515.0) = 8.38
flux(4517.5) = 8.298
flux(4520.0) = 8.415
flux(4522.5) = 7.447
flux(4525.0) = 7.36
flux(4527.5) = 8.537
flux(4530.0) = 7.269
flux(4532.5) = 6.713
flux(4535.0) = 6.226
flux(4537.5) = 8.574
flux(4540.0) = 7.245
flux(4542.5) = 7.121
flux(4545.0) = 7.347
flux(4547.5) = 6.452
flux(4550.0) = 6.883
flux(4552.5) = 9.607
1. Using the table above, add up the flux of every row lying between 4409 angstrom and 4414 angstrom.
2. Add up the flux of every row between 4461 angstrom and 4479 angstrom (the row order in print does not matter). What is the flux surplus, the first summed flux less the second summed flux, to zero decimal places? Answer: -40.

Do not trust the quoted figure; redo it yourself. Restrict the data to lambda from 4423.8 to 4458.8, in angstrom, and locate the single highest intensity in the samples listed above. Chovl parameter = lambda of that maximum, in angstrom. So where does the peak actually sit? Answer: 4427.5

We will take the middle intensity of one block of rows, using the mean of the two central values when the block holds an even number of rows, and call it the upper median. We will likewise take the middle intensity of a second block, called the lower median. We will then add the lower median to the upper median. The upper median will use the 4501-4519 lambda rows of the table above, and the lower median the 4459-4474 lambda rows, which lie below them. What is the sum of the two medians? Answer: 15.7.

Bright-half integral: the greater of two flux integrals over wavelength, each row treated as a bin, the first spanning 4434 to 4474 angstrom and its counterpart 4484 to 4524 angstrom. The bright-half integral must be 320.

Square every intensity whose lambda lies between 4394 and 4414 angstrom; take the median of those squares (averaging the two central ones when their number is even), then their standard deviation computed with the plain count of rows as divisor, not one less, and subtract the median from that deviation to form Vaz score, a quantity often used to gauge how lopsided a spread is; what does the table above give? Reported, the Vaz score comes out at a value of -30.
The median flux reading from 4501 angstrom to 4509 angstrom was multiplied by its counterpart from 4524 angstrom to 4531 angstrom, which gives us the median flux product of 59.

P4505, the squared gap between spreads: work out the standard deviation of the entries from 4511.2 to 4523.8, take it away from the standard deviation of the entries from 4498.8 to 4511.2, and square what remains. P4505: 0.001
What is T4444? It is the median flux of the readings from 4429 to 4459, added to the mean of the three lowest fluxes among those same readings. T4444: 14.4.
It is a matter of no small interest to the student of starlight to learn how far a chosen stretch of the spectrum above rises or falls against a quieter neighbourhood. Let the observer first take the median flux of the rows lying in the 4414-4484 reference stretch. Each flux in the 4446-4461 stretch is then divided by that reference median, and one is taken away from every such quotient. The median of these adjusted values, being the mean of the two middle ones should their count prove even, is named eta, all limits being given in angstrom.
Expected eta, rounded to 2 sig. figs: -0.11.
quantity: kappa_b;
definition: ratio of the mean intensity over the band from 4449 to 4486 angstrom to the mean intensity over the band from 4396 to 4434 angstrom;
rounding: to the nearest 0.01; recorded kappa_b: 1.10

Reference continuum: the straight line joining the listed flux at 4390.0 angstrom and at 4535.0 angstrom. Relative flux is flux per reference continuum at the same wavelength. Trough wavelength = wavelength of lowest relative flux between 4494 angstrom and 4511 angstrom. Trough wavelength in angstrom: 4497.5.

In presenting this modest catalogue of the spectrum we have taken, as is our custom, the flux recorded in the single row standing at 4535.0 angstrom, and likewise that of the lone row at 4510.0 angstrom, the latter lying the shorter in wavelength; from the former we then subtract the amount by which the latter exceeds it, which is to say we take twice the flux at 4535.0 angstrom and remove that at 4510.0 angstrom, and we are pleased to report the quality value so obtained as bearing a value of 5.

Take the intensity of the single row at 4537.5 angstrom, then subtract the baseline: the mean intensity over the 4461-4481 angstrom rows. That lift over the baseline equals 1.0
